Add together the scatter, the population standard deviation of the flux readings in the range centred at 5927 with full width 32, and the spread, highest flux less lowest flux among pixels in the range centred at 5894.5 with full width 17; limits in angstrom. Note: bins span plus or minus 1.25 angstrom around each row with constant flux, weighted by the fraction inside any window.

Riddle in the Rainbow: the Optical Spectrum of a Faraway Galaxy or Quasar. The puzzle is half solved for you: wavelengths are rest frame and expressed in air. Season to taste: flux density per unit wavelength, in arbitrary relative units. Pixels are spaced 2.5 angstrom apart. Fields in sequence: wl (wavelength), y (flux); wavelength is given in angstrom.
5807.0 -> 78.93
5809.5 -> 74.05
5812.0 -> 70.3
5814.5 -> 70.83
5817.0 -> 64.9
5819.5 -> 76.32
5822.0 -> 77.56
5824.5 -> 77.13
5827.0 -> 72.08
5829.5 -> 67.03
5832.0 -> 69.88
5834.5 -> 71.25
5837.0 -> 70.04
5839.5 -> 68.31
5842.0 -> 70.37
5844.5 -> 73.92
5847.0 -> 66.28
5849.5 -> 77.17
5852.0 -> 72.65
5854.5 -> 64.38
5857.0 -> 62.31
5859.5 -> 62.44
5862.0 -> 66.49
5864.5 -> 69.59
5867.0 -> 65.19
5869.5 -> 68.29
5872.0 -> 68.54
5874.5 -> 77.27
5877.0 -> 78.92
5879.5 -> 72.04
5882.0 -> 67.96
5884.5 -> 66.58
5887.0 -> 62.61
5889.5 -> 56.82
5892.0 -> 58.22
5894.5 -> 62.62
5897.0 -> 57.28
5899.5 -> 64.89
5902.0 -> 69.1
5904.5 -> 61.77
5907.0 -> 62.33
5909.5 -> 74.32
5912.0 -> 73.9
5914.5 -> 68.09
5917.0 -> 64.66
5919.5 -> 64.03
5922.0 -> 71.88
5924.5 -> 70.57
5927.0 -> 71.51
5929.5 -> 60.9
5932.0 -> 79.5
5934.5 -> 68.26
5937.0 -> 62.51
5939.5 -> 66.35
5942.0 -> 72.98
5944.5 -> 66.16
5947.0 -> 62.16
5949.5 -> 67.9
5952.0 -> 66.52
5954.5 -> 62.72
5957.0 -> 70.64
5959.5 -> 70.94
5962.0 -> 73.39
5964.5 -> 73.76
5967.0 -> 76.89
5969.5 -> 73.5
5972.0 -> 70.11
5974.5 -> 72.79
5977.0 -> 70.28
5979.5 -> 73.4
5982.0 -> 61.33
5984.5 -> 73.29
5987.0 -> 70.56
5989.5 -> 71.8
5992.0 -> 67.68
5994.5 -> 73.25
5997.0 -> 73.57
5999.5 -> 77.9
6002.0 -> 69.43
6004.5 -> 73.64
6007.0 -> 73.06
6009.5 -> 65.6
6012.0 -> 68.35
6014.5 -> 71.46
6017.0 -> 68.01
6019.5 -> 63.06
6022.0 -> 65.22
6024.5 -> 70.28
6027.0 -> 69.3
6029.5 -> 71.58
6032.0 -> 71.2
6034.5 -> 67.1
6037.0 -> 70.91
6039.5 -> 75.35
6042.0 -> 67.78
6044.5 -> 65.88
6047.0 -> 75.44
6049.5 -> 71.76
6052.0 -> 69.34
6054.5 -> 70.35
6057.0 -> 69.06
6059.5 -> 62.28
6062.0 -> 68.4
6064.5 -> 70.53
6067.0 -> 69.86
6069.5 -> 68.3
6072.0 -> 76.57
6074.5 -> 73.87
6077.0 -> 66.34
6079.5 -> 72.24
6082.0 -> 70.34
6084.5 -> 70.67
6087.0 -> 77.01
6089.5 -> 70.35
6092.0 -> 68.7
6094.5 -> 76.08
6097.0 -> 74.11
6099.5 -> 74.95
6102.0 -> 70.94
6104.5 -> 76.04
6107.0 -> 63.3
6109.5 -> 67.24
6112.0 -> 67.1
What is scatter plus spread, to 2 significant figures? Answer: 17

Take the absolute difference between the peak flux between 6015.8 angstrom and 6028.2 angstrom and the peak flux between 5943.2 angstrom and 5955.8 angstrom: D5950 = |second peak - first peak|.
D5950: 2.4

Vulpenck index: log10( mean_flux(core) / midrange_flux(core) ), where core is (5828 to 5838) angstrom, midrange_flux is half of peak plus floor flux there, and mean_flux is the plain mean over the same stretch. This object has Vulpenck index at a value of 0.003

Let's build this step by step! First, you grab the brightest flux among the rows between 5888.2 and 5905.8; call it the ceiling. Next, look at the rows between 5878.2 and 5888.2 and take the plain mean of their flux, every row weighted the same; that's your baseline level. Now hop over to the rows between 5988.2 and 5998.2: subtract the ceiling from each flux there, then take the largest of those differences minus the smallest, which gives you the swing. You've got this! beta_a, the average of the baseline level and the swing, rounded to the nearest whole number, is 37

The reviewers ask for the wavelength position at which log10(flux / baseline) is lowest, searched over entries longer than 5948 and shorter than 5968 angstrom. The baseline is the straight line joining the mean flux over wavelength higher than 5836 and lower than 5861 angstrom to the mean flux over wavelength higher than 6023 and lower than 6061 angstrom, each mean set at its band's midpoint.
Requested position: 5954.5 angstrom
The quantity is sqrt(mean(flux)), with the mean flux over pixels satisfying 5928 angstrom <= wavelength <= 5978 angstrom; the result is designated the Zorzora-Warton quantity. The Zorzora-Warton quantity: 8.33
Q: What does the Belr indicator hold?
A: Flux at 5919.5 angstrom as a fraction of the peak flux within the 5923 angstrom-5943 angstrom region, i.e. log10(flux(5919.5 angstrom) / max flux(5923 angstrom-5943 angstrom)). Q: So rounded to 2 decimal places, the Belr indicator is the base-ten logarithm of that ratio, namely -0.09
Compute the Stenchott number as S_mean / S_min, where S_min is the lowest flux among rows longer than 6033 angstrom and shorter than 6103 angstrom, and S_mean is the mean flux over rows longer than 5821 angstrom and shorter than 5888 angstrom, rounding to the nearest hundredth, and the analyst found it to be 1.12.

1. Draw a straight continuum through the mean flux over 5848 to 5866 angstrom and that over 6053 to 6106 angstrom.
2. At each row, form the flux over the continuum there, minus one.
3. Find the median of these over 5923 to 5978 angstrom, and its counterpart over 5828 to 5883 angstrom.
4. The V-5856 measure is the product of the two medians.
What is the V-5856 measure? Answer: 0.0002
